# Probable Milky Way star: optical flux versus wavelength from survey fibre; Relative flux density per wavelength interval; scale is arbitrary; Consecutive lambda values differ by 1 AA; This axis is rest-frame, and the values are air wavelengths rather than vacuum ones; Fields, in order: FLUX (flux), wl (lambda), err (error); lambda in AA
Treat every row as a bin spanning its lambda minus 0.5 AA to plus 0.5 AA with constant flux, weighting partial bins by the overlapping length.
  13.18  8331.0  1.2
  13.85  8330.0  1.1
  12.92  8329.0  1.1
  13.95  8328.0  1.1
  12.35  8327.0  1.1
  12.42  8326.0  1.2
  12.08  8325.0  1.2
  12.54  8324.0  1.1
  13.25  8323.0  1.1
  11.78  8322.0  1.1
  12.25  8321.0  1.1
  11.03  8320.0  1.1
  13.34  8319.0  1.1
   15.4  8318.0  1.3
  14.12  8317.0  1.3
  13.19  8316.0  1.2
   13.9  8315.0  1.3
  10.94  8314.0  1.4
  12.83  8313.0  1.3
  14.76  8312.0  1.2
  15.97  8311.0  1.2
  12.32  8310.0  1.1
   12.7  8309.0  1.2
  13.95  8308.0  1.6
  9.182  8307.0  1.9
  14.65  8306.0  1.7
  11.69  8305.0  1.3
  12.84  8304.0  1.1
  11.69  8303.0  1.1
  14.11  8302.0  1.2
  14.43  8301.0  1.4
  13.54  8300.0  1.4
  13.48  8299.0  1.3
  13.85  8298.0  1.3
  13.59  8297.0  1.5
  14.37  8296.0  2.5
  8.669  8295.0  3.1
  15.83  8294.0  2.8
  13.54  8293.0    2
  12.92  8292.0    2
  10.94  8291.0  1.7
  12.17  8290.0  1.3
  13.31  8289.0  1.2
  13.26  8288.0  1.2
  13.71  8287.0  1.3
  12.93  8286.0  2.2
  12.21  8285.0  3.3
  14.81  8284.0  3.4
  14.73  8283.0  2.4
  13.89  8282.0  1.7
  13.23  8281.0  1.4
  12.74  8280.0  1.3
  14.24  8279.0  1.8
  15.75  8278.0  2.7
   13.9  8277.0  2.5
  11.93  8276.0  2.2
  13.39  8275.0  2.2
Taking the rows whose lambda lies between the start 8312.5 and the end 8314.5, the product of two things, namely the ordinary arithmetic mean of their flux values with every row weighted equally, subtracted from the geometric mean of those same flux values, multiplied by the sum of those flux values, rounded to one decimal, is -0.9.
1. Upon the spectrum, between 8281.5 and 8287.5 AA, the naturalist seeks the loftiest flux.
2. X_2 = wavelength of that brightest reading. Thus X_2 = 8284.0 AA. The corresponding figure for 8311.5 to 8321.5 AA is 8318.0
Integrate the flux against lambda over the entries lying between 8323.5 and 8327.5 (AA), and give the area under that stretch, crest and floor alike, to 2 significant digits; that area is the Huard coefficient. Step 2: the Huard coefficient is 49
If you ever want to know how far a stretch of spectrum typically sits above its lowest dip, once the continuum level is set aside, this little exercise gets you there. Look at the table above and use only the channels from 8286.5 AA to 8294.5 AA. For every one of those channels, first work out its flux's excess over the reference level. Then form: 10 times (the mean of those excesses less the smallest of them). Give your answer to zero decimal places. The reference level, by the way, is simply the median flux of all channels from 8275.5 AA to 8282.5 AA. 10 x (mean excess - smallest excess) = 23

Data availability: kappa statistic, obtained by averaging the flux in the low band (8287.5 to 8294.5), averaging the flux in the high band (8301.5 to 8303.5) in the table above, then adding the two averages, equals 26.0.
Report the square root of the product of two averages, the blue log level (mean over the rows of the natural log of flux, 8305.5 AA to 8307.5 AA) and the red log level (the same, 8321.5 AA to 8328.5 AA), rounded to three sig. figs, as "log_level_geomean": 2.49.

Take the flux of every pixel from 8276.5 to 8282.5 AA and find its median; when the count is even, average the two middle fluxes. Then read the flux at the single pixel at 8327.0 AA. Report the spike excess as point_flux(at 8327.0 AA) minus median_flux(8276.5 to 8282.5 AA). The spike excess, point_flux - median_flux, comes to -1.5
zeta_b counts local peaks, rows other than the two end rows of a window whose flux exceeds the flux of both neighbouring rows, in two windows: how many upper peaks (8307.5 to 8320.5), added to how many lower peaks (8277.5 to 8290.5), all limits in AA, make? 6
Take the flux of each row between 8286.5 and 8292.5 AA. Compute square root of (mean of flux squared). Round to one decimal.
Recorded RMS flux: 12.8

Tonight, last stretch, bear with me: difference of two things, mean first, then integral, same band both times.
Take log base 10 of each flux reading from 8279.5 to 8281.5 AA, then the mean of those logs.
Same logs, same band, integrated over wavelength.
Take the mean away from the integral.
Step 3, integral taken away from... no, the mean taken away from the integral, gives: 1.1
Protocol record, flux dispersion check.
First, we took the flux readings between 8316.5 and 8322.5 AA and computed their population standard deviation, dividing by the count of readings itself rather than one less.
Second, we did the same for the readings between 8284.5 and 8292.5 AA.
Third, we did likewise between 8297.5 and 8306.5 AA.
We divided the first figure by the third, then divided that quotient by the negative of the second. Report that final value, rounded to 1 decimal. -1.7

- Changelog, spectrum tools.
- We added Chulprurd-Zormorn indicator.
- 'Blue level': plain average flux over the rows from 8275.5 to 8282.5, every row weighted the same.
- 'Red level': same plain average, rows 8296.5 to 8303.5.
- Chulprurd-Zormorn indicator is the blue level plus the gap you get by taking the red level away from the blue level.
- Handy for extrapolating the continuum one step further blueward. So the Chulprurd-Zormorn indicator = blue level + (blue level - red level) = 13.8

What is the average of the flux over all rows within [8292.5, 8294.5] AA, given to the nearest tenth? 14.7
